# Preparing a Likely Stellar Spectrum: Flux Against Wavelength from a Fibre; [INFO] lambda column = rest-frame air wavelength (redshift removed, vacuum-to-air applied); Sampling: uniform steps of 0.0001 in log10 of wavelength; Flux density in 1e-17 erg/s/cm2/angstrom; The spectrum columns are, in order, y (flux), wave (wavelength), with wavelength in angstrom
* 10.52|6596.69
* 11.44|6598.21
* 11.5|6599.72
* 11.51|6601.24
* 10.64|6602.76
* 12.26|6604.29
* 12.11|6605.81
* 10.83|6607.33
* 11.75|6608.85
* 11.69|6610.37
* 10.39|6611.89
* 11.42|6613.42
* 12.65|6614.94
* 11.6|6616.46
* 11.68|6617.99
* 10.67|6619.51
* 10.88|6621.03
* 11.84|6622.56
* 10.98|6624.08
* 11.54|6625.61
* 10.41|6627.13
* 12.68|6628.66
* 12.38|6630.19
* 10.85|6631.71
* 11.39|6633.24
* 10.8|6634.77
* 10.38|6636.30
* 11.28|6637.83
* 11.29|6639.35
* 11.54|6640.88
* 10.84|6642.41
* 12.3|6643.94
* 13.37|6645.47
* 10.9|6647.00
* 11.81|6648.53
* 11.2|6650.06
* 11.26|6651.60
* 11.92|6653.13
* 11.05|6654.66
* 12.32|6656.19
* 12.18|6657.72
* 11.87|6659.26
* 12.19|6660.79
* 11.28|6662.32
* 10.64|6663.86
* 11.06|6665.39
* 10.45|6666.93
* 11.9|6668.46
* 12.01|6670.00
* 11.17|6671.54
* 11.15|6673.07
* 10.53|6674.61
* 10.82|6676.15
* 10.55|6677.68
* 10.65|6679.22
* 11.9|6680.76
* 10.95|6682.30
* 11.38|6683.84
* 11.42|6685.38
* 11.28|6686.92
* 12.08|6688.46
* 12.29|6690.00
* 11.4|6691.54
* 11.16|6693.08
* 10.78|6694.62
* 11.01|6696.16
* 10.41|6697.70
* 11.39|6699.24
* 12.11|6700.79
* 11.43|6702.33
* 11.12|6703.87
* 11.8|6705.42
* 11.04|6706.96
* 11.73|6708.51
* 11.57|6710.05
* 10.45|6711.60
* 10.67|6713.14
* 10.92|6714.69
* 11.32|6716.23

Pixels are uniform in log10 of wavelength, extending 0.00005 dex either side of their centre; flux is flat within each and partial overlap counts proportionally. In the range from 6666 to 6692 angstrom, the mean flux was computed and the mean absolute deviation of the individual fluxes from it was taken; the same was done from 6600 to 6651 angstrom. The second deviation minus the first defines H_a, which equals 0.10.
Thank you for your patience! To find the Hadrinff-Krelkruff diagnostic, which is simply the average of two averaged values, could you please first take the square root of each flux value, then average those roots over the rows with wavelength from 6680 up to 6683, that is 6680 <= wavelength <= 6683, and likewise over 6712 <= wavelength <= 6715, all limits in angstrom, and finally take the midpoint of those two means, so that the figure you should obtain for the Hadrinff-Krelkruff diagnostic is 3.33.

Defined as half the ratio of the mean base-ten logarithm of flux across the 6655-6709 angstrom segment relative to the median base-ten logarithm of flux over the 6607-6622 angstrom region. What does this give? 0.497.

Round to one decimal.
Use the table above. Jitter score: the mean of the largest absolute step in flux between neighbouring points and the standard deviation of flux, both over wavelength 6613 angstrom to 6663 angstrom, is 1.6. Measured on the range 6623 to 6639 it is 1.5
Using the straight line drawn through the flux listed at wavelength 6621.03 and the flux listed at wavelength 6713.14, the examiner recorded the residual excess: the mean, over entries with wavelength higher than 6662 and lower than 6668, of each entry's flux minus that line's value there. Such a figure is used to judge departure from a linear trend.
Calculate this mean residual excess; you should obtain 0.1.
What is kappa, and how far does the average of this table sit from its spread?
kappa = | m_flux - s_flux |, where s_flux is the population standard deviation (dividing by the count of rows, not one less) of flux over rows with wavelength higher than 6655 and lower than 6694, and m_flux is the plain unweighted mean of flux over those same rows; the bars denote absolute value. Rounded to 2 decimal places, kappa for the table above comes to 10.79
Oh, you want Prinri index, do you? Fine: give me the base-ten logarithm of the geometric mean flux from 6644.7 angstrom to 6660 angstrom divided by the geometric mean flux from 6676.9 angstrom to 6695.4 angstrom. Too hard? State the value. 0.017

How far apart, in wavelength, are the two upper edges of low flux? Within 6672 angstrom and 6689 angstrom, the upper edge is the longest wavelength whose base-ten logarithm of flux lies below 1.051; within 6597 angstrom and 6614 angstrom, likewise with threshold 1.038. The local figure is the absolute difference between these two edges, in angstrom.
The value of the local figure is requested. 70.4 angstrom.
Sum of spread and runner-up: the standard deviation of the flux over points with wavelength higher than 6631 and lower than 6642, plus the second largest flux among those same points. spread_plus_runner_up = 11.8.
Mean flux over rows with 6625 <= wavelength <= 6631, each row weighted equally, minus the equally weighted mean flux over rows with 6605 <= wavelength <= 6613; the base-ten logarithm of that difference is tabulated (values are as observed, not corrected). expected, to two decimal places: -0.40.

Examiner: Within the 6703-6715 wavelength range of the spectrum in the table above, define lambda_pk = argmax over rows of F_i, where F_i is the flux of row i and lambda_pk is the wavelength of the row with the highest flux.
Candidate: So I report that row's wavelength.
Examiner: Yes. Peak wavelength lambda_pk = 6705.42 angstrom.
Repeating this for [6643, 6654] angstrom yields 6645.47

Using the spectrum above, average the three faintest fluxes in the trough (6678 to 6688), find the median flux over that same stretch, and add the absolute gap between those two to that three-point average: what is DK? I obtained 11.33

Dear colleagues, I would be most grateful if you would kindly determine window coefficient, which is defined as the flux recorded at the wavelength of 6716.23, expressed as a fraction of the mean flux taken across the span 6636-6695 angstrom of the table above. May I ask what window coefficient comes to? 0.99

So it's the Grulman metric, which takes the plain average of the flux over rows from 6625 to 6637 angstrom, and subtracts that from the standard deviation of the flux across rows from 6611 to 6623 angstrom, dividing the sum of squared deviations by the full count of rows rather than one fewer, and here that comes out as -10.62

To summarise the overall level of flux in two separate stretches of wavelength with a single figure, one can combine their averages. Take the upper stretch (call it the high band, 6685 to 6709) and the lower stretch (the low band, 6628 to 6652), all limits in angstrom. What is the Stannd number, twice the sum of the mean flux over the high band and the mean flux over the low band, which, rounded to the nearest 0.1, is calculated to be 45.8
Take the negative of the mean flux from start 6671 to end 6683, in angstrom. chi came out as -11.0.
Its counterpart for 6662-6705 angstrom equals -11.2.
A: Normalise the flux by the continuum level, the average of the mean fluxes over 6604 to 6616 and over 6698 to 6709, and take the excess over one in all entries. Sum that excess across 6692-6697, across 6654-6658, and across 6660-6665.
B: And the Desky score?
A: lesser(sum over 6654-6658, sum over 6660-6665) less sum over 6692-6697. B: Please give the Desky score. 0.10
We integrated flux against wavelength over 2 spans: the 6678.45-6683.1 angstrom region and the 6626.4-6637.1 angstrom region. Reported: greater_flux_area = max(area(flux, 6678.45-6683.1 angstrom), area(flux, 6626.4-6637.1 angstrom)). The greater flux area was 120.5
